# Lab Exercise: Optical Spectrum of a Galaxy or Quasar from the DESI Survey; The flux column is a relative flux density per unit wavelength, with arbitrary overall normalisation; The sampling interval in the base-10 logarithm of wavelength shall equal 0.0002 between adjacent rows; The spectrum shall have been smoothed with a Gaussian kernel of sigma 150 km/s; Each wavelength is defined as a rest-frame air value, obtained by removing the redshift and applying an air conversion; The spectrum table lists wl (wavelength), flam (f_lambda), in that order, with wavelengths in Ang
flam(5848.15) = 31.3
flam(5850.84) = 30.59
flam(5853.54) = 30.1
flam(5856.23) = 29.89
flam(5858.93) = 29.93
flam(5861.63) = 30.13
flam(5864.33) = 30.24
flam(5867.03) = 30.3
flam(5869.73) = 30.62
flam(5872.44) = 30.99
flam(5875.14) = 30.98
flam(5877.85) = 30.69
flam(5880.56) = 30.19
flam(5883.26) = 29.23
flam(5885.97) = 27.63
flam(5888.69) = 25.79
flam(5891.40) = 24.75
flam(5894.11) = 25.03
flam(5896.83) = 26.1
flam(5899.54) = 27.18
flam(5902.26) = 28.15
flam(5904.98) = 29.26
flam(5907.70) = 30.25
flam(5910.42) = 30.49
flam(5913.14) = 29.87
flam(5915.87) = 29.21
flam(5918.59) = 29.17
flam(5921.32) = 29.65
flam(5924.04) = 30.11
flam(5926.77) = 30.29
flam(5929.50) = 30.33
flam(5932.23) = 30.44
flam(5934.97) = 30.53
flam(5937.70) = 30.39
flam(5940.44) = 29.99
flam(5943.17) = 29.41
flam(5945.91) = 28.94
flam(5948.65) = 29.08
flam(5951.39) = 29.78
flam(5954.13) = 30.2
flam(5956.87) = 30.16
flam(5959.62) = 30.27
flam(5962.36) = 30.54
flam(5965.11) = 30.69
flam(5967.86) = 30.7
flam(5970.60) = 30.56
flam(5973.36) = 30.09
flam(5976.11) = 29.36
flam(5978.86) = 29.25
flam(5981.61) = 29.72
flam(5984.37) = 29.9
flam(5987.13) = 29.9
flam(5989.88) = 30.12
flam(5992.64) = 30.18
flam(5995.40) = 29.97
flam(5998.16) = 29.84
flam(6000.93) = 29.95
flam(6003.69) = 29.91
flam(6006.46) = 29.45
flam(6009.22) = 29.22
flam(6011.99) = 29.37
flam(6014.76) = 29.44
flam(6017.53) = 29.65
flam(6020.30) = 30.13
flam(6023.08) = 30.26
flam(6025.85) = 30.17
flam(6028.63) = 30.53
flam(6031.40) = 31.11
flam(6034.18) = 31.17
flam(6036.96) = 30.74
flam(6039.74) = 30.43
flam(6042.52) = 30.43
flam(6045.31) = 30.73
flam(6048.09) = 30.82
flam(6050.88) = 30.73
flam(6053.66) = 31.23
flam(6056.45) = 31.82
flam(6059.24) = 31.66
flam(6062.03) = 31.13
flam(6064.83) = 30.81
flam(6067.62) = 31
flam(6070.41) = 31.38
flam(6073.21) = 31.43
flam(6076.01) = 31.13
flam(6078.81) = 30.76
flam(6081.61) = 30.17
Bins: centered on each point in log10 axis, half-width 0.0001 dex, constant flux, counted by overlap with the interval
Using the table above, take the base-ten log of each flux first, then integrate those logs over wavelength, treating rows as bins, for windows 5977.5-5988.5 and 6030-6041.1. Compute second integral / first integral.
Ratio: 1.02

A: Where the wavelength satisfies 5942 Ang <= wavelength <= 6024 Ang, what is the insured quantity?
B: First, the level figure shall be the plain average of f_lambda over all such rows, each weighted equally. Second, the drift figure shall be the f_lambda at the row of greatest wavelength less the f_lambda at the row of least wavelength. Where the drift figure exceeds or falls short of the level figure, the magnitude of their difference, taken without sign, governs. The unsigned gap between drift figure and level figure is 29.0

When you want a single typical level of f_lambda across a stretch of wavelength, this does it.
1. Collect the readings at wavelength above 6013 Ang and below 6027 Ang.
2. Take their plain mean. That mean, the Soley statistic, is 29.9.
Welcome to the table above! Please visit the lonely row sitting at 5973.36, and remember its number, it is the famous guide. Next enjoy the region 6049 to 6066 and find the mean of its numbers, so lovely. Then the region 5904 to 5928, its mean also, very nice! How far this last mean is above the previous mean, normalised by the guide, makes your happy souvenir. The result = -0.05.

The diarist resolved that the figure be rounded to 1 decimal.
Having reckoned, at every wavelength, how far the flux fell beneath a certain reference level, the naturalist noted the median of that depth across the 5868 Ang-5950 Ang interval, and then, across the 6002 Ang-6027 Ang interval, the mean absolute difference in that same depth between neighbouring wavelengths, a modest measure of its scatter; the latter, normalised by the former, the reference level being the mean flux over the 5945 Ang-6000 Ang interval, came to 1.1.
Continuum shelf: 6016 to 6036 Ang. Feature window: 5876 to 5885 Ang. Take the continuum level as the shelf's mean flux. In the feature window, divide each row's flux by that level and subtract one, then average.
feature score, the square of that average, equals 0.0002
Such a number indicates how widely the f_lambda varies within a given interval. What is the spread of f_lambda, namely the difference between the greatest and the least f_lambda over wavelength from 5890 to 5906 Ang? 4.51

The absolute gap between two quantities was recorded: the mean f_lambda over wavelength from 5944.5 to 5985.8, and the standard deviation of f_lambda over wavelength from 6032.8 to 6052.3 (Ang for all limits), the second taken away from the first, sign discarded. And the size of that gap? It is 29.7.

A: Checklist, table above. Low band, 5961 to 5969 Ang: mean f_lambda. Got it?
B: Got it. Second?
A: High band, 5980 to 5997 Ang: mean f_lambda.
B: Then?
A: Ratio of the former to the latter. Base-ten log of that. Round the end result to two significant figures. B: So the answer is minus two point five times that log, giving -0.024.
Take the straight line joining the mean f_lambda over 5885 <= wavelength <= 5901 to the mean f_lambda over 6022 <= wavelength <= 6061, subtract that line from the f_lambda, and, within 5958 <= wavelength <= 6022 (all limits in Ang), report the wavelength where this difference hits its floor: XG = 6009.22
